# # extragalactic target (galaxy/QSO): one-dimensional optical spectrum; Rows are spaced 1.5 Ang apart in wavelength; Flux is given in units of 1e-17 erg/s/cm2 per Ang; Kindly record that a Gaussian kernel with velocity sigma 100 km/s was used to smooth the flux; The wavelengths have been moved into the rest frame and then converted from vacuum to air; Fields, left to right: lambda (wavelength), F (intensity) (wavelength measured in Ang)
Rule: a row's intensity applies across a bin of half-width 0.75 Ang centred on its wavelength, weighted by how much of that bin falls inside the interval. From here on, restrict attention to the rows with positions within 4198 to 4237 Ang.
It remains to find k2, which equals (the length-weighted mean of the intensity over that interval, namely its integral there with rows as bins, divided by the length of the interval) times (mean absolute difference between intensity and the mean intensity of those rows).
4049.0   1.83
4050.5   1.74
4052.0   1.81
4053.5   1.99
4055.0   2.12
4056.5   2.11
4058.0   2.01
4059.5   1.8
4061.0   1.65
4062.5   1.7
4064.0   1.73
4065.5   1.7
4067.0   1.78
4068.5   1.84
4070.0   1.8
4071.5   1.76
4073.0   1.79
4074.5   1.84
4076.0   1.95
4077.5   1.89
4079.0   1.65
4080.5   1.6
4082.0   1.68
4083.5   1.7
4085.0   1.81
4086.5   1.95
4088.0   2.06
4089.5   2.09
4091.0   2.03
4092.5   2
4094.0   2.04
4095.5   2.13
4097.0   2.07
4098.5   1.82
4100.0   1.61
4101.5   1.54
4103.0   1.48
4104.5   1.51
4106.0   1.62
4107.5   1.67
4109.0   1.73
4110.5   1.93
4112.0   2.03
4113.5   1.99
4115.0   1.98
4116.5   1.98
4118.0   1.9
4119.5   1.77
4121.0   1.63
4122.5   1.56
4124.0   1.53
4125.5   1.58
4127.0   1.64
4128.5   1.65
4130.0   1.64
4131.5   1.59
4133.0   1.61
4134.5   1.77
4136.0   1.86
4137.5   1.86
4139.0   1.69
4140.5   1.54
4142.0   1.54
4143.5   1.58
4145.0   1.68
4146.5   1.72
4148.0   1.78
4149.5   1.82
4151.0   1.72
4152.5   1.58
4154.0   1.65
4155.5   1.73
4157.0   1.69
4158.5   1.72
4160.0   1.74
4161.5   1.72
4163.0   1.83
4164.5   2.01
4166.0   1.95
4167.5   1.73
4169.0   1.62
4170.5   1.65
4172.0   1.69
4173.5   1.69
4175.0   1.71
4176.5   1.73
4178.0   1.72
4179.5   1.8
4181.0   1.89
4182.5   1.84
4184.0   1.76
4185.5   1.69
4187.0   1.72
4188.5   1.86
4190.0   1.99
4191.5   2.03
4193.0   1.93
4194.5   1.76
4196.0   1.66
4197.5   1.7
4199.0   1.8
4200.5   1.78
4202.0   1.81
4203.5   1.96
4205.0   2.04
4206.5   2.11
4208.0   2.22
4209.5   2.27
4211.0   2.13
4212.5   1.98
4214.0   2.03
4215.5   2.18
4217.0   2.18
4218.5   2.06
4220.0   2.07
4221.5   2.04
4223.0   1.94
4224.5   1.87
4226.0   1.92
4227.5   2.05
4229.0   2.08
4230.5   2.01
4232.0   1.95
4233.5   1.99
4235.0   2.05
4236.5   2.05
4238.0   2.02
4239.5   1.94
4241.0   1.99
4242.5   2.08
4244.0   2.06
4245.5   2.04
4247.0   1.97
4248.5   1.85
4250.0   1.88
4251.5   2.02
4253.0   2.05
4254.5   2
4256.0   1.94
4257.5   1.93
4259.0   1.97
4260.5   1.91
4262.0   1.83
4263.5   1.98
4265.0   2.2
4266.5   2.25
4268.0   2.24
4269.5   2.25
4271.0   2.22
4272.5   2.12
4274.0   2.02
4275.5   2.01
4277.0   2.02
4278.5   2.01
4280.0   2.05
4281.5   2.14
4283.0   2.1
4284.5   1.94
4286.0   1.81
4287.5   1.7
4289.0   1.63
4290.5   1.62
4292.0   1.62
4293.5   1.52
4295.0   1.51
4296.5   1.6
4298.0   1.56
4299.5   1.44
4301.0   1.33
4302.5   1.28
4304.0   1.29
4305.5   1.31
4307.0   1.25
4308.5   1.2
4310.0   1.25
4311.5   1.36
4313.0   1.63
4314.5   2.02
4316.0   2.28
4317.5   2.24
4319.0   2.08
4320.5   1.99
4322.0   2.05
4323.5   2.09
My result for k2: 0.19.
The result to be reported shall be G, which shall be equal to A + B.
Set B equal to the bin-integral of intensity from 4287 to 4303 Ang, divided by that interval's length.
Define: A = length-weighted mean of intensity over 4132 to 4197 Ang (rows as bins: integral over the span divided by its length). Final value 3.28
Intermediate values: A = 1.75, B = 1.53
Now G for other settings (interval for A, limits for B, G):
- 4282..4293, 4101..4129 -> 3.50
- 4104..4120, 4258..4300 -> 3.74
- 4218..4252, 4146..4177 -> 3.73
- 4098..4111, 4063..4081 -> 3.43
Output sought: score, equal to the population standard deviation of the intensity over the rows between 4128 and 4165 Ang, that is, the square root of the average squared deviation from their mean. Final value 0.11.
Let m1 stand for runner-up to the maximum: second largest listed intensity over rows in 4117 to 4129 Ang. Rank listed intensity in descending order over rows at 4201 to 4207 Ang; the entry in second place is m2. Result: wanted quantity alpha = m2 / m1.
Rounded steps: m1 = 1.77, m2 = 2.04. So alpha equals 1.15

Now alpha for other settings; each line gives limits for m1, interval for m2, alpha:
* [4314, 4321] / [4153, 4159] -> 0.77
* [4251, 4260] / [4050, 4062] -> 1.04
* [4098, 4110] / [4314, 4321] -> 1.29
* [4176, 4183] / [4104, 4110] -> 0.91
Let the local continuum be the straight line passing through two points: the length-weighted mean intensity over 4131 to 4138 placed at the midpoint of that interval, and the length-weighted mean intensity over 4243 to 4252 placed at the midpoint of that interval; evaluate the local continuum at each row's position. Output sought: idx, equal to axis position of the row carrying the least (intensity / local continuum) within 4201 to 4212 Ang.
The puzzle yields 4202.0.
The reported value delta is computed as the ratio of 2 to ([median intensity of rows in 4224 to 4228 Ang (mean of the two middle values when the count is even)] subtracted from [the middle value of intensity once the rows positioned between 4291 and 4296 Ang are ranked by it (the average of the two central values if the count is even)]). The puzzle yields -5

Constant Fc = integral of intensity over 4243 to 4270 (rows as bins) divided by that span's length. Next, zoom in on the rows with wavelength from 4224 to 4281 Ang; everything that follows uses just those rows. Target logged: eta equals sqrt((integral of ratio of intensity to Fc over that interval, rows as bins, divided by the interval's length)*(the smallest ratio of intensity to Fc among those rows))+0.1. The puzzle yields 1.05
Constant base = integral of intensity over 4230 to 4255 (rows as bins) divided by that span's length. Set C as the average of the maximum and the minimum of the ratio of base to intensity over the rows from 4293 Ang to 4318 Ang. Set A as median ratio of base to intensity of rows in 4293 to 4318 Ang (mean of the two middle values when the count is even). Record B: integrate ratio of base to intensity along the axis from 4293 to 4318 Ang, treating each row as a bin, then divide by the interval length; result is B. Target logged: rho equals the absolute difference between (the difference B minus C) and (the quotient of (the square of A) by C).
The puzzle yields 1.43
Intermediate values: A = 1.39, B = 1.36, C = 1.27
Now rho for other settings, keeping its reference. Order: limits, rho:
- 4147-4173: 1.17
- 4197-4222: 0.97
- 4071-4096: 1.04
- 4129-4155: 1.19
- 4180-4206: 1.12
